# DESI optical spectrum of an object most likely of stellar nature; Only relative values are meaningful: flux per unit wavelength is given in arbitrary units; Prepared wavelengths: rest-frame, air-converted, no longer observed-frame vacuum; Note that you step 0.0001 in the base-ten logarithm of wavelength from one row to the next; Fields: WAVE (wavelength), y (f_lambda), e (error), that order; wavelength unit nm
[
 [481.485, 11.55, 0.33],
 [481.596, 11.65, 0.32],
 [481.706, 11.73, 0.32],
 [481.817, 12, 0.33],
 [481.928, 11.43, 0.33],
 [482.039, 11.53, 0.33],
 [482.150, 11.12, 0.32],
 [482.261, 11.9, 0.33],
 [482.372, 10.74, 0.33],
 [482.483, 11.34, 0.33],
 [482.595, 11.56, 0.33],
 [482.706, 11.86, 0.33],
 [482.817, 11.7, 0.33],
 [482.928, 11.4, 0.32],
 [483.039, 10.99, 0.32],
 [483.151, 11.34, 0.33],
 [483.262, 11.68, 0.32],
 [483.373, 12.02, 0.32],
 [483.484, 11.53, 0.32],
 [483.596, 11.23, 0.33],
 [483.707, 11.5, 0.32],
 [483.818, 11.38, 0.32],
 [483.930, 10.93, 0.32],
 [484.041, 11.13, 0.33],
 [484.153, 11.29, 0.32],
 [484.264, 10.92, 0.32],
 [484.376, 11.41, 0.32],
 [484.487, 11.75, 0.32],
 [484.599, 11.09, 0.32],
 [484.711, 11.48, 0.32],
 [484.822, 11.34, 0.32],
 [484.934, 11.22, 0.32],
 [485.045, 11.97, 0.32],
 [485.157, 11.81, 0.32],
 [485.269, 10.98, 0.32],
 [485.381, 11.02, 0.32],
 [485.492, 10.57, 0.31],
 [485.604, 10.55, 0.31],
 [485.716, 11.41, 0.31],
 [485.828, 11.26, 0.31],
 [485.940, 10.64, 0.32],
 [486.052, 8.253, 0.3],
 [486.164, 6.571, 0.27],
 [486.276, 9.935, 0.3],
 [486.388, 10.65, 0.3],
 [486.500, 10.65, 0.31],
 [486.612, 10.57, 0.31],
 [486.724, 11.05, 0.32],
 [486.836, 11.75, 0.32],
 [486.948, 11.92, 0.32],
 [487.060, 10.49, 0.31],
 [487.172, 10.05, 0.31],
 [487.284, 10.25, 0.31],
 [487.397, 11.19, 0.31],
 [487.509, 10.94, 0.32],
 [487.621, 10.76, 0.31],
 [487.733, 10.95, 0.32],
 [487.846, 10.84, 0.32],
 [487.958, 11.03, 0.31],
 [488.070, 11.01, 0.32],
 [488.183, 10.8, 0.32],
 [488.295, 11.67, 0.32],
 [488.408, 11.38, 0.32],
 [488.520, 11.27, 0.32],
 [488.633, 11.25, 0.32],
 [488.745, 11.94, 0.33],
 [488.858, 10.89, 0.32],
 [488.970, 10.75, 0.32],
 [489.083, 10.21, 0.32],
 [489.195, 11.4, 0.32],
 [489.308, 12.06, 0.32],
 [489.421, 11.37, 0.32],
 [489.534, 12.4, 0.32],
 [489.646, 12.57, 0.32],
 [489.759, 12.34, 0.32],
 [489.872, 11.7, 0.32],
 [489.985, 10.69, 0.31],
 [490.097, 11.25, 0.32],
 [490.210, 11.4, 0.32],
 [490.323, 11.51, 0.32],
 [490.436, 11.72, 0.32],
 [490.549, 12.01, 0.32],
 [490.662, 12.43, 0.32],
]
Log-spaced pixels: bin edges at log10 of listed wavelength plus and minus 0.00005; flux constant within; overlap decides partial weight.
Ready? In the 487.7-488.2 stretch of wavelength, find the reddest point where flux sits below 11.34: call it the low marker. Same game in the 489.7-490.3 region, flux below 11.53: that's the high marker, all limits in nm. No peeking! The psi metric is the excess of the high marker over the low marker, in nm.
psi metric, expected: 2.03 nm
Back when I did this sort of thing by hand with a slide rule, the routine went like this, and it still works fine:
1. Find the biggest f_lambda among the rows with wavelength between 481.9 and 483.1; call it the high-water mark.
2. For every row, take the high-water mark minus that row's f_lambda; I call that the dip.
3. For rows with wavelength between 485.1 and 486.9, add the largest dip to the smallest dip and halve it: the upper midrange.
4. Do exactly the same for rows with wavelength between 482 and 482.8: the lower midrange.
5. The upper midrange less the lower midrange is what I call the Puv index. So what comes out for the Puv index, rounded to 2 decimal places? 2.13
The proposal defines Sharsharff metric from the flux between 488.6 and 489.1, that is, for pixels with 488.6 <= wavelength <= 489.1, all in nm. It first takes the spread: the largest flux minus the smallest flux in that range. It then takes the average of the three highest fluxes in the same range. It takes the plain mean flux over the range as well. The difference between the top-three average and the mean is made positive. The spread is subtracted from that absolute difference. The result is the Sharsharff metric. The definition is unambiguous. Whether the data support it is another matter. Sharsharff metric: -1.4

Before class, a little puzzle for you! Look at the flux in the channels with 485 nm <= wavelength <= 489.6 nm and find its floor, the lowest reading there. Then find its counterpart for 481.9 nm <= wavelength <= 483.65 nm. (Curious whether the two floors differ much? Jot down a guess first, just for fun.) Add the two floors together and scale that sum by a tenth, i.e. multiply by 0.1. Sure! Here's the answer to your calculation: 1.731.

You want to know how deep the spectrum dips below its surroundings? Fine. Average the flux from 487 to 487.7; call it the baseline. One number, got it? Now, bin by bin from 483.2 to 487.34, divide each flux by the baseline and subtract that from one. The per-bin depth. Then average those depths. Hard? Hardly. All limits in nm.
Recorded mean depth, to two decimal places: -0.03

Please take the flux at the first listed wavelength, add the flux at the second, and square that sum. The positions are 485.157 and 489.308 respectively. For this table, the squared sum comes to 570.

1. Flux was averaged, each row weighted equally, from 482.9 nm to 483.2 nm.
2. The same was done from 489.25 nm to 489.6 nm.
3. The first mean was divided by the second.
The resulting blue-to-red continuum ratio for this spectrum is 0.94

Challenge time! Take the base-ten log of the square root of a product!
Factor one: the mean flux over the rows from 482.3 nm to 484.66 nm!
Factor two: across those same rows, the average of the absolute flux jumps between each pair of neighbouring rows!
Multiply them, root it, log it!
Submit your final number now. 0.296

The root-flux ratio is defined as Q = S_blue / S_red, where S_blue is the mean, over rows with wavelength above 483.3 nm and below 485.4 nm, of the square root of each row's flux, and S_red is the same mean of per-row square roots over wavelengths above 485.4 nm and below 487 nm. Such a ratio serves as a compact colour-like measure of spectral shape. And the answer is 1.05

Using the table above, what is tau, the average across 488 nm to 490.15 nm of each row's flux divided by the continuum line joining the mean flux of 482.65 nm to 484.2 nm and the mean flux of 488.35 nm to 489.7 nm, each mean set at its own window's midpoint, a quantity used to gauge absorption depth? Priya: 0.997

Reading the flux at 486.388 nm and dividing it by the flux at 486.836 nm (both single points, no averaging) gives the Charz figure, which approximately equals 0.91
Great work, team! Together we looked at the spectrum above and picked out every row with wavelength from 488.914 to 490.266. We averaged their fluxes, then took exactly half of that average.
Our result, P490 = 5.76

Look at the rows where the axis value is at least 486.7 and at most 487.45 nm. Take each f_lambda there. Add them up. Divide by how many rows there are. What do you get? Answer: 11.0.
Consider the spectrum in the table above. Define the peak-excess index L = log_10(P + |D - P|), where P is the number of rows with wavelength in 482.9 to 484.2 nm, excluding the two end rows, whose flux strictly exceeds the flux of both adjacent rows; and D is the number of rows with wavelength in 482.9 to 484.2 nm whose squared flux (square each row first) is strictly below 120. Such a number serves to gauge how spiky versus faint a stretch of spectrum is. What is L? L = 0.5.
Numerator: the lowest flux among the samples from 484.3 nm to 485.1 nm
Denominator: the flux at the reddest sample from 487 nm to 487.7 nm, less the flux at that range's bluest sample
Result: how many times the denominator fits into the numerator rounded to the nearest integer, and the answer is 41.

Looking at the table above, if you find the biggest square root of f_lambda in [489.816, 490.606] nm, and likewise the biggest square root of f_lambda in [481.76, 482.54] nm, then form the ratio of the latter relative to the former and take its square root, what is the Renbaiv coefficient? 1.00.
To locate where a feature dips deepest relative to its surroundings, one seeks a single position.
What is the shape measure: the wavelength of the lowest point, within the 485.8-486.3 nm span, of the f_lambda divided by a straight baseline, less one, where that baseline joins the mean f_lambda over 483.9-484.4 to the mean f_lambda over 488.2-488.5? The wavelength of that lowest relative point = 486.164 nm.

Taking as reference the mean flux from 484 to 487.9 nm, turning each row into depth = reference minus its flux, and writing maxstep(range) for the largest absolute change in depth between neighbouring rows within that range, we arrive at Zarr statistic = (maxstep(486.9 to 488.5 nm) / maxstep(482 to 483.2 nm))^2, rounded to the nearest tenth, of 1.5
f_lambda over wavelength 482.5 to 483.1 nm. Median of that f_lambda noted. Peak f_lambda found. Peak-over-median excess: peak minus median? 0.30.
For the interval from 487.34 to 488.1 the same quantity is 0.24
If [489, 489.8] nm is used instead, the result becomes 0.51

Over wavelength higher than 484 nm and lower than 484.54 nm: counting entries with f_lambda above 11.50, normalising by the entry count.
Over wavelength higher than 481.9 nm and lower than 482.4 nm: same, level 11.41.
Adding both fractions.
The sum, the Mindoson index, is 0.80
